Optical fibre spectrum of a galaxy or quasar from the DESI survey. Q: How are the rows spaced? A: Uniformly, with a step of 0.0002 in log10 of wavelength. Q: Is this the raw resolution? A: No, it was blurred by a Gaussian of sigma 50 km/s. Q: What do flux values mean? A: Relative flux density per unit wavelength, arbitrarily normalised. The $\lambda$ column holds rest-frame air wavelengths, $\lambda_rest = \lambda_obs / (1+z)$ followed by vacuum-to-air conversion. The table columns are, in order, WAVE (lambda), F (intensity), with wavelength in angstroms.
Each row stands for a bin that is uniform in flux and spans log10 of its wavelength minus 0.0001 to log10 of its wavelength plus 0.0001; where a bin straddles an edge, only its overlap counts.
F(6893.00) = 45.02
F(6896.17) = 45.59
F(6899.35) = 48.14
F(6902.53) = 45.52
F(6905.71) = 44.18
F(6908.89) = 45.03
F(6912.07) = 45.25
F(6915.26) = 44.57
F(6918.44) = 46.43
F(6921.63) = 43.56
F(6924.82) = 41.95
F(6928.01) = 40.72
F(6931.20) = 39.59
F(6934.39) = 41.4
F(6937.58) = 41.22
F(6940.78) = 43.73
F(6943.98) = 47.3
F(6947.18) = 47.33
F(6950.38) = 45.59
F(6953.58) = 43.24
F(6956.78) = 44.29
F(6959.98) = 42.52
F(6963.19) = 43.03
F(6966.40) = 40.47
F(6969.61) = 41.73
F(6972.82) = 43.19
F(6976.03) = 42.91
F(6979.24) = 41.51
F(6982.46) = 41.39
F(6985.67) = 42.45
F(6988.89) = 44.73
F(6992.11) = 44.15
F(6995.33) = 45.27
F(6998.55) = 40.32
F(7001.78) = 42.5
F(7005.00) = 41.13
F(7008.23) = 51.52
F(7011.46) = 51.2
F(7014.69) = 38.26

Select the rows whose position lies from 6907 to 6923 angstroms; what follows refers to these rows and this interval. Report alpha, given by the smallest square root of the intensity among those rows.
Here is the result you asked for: 6.60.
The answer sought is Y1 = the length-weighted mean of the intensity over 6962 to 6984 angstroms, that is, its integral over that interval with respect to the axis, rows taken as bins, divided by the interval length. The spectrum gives 42.0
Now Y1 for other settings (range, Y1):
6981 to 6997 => 43.6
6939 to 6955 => 45.4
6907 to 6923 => 45.0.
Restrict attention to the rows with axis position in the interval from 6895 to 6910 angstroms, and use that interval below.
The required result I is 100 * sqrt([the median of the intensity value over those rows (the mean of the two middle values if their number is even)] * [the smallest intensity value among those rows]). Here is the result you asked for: 4484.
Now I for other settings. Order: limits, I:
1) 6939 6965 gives 4326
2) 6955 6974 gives 4161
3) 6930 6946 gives 4048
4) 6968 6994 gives 4203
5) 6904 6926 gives 4324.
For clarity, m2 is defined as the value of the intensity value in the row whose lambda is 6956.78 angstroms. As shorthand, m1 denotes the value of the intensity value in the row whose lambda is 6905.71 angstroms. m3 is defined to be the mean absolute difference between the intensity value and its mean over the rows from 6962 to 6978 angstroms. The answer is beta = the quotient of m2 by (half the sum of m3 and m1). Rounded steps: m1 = 44.18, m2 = 44.29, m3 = 0.93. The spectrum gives 1.96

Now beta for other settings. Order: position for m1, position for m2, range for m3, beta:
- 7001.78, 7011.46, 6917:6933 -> 2.30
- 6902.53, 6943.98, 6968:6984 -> 2.05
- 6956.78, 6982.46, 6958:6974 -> 1.83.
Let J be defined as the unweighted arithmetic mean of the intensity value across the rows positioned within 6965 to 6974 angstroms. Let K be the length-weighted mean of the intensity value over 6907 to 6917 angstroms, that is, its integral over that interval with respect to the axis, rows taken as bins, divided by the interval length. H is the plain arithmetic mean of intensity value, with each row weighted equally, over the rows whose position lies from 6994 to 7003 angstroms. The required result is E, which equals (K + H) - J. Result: 45.9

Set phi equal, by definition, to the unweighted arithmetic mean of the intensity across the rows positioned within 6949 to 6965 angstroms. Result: 44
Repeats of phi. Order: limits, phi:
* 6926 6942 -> 41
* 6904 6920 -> 45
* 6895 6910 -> 46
